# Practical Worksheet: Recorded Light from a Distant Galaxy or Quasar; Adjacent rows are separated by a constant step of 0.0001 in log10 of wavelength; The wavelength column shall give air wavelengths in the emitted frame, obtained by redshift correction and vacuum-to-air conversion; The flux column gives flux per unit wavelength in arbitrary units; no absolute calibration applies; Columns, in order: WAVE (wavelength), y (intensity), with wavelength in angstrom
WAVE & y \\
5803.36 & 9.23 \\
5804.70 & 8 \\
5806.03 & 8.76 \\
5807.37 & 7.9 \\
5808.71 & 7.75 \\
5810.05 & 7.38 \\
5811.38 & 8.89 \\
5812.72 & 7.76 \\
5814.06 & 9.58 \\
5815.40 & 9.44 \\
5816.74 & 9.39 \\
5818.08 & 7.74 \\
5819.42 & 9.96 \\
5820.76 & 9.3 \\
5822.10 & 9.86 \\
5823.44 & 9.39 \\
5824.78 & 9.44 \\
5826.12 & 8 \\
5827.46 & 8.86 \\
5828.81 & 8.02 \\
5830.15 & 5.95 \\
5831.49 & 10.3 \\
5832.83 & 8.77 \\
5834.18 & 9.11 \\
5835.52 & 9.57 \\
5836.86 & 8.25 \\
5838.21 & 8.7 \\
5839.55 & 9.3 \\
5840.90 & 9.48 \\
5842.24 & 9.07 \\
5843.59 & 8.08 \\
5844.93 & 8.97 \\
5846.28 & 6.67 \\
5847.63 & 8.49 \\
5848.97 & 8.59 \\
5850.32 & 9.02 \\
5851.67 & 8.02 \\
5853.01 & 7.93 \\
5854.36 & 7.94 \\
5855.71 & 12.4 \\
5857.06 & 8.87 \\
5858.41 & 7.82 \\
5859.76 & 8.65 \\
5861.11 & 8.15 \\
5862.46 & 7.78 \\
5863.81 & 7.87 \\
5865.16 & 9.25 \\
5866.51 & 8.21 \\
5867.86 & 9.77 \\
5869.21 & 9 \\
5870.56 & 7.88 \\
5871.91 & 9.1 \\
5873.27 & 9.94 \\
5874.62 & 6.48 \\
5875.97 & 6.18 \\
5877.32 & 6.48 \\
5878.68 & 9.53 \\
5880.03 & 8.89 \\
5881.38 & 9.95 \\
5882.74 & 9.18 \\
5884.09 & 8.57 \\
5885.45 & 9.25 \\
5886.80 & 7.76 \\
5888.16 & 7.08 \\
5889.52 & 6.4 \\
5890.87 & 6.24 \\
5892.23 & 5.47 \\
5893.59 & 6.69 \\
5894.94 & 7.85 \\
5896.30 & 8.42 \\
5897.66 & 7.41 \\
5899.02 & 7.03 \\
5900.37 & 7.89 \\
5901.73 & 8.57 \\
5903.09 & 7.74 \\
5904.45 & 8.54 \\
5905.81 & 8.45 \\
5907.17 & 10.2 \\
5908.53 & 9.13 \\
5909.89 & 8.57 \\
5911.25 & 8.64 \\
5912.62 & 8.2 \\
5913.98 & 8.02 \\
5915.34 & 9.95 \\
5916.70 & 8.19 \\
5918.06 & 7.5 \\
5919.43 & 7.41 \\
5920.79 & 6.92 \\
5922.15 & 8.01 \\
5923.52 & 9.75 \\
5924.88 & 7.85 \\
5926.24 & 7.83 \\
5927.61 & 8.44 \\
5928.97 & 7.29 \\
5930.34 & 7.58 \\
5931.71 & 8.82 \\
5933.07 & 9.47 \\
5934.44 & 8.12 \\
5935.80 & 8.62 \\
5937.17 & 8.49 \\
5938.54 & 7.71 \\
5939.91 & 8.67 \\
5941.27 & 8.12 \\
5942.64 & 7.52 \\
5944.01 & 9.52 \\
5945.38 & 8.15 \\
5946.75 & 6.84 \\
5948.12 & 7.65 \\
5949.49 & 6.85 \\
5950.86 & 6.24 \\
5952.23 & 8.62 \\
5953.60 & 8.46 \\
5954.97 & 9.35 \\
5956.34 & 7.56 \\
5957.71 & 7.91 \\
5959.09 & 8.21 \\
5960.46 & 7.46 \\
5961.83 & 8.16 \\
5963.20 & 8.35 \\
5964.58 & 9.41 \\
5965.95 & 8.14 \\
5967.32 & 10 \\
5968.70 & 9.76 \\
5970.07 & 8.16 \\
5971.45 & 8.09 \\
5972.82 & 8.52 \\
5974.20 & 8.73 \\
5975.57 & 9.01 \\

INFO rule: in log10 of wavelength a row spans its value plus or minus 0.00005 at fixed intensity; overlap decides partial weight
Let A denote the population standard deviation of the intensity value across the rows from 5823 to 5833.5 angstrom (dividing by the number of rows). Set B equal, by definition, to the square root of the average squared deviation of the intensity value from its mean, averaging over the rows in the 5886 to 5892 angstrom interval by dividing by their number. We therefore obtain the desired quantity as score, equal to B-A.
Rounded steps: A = 1.23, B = 0.6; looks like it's -0.6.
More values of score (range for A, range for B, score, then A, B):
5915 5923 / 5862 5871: -0.2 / 0.97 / 0.7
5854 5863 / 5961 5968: -0.8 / 1.52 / 0.8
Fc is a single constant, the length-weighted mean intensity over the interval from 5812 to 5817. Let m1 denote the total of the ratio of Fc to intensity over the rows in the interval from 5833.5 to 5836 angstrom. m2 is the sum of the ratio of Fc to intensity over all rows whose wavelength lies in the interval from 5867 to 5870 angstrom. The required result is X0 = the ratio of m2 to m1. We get 1.00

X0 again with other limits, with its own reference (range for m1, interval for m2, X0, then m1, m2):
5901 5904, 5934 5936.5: 0.97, 2.21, 2.15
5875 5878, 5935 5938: 0.74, 2.85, 2.10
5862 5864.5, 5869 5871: 0.93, 2.30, 2.14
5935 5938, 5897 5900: 1.19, 2.10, 2.50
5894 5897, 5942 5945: 0.97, 2.22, 2.14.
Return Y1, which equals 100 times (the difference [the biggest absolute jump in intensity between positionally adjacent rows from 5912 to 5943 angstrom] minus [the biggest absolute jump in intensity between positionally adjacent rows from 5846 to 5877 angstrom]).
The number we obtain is -253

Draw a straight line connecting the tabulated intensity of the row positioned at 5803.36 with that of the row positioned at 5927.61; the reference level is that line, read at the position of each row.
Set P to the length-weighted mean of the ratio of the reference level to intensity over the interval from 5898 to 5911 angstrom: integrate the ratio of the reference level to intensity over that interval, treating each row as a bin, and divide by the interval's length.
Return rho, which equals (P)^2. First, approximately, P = 1.028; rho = 1.06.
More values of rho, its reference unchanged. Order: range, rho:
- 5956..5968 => 0.98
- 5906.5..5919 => 0.98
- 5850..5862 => 1.08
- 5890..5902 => 1.49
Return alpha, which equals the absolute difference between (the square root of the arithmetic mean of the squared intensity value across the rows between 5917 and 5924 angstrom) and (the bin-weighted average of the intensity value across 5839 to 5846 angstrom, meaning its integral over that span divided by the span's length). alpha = 0.9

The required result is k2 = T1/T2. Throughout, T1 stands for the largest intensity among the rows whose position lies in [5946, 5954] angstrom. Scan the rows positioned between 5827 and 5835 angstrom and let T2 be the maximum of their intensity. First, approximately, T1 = 8.62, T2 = 10.3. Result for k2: 0.84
